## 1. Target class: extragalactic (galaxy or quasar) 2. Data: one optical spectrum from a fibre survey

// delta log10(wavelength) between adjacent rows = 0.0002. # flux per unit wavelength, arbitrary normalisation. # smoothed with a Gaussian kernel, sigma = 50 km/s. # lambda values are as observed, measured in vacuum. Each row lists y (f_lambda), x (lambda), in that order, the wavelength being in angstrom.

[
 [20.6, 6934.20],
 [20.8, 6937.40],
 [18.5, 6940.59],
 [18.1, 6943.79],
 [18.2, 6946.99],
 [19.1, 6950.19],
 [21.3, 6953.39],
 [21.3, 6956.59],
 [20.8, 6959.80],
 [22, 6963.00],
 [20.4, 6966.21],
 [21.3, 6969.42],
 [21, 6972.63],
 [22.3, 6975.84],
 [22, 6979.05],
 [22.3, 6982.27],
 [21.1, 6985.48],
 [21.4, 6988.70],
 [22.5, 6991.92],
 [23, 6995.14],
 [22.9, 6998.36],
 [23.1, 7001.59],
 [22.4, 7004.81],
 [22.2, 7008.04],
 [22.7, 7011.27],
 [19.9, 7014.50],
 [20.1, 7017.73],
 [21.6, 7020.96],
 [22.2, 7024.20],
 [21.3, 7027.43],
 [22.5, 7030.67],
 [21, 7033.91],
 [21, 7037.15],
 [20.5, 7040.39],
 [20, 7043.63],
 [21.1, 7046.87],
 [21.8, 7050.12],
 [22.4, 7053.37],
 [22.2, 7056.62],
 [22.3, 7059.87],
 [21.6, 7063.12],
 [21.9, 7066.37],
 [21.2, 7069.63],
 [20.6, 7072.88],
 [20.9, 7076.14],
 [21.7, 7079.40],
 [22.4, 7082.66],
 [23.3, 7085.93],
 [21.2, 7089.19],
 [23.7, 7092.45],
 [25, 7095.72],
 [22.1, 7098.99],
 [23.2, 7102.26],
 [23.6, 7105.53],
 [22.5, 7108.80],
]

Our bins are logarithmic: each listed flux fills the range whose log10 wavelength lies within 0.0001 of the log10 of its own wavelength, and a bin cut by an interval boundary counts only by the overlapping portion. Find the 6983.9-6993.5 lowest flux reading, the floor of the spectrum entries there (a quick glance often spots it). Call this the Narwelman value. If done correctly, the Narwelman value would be 21.1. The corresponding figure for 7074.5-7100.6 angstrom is 20.9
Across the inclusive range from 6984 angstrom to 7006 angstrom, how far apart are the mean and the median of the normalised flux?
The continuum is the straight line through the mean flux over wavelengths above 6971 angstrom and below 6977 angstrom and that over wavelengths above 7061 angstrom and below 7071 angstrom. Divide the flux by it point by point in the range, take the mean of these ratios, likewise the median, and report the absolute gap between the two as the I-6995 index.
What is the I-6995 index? 0.0071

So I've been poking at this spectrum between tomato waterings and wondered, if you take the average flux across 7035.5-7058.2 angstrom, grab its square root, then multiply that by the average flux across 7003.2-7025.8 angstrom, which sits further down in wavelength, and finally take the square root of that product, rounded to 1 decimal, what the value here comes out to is 10.0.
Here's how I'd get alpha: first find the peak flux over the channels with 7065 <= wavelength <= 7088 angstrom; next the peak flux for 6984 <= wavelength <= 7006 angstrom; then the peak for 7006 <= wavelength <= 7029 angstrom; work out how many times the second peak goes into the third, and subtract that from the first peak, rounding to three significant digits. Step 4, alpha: 22.3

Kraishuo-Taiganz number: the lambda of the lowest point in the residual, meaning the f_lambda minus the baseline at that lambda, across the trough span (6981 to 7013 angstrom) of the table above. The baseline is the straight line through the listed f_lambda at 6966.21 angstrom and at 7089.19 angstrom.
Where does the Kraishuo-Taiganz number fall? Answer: 6985.48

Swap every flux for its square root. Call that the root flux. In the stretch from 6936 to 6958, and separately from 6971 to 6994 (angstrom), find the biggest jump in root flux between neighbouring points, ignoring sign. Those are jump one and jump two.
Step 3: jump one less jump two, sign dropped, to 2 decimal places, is 0.12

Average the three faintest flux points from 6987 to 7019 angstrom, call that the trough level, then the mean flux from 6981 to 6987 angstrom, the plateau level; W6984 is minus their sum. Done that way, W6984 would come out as -42.2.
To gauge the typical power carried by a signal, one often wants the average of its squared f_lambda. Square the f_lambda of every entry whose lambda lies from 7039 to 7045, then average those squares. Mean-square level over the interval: 410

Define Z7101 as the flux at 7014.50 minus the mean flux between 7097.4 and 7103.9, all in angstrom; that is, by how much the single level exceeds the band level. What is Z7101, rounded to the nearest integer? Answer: -3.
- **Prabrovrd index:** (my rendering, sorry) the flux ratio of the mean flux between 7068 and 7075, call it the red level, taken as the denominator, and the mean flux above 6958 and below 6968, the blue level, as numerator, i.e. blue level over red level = 1.01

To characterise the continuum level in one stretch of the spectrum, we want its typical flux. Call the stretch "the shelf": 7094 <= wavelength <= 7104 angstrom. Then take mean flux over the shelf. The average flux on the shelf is 23.4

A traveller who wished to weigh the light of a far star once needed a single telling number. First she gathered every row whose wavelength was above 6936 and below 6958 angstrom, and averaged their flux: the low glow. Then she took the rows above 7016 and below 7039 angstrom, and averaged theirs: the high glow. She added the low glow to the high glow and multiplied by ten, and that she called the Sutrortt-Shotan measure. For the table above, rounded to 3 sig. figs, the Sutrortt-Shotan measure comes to 410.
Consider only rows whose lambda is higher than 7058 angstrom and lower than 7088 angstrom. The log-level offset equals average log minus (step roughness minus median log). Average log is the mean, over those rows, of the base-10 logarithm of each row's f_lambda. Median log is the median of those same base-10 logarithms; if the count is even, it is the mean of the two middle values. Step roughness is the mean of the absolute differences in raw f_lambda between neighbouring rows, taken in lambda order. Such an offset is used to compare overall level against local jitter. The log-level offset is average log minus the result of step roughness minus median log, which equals 2.0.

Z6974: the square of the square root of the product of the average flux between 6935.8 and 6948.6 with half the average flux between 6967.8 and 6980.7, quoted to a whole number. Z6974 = 205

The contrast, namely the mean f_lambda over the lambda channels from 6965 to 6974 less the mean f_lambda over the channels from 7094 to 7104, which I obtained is -2.5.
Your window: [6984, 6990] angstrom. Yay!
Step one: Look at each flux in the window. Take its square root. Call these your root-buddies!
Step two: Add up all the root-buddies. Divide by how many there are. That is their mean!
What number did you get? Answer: 4.61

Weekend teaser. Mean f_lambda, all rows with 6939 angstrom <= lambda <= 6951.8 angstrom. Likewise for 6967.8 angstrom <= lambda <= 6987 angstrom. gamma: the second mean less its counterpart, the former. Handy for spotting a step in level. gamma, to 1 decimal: 3.2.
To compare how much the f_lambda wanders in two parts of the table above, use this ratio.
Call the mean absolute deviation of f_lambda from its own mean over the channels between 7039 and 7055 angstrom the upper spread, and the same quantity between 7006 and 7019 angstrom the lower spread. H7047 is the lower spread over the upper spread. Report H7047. 1.63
